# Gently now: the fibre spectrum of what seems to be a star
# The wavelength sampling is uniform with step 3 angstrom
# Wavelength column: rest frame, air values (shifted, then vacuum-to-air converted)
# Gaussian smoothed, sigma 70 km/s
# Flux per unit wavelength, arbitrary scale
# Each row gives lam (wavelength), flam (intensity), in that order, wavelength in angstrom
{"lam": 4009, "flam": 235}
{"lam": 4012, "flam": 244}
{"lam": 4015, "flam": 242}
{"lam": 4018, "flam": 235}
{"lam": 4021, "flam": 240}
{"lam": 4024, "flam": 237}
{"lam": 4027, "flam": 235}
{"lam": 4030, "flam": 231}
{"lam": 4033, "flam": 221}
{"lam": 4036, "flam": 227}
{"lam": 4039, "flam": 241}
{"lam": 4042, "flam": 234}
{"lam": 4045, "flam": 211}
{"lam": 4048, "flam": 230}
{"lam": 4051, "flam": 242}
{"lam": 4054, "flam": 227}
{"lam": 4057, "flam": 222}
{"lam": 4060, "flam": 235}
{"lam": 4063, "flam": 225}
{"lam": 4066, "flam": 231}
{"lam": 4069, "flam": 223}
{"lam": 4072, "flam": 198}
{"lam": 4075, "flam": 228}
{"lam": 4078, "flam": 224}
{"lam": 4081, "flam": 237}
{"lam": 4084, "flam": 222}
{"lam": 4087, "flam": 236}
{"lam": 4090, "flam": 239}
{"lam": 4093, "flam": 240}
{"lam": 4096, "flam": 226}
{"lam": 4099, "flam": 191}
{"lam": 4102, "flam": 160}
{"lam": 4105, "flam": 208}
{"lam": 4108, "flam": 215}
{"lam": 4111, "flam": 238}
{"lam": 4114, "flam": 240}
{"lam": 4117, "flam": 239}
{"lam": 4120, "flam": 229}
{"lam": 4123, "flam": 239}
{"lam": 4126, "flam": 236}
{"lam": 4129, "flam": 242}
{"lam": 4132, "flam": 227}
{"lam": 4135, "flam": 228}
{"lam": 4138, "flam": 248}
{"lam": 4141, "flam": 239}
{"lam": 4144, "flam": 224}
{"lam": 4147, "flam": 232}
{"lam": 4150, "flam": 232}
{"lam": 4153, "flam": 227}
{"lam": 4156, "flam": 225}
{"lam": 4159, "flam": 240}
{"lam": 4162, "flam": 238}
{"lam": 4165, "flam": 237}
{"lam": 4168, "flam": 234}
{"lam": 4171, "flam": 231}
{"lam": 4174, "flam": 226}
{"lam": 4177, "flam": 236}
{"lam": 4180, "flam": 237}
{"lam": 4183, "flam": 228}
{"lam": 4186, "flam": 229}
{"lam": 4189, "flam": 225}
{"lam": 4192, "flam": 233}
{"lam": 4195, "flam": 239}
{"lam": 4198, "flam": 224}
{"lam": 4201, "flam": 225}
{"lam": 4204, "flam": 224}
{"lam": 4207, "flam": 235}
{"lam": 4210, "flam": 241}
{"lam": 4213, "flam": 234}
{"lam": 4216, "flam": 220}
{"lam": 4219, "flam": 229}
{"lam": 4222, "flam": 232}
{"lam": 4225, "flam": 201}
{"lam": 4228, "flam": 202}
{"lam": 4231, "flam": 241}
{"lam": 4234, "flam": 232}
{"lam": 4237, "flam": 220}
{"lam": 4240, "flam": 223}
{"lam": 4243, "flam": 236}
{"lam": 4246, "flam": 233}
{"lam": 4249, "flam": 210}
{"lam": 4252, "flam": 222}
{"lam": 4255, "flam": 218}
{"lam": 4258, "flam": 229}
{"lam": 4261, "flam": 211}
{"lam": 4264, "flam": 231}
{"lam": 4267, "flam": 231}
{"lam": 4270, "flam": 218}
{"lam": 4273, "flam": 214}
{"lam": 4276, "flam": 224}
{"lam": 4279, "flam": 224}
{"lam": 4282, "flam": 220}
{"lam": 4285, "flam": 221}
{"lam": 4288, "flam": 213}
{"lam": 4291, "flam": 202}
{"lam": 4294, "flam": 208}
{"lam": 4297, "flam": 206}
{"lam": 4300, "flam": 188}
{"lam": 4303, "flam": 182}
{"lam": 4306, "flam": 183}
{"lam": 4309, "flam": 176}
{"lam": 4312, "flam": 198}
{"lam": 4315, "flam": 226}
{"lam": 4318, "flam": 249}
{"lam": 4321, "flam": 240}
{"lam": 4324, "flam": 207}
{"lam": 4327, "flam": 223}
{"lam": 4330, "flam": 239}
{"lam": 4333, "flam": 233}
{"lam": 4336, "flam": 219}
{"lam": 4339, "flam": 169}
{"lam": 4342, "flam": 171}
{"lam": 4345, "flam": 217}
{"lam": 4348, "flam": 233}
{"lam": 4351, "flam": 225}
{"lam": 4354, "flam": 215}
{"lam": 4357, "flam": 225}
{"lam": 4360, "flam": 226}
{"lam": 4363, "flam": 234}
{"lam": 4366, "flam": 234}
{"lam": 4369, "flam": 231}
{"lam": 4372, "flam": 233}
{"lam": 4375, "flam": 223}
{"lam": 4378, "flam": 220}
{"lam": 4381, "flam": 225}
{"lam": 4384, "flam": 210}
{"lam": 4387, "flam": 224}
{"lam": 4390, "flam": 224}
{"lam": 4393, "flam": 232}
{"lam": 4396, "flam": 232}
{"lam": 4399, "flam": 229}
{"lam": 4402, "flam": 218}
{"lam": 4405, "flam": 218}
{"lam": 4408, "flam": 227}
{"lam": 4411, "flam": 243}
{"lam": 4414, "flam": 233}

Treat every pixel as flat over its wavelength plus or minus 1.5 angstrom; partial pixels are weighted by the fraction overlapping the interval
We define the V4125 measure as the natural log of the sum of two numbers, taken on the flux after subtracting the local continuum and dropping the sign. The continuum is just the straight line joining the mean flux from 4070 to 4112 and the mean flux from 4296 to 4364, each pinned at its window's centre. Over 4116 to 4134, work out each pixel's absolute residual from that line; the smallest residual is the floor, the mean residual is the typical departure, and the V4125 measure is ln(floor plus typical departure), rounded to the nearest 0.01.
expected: 3.29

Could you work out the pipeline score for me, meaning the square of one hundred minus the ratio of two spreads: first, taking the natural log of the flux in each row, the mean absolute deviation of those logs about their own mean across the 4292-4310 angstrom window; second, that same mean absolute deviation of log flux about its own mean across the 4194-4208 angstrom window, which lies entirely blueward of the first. 9574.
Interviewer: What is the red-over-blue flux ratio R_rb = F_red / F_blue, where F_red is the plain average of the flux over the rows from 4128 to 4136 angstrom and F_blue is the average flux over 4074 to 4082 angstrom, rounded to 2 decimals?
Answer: 1.01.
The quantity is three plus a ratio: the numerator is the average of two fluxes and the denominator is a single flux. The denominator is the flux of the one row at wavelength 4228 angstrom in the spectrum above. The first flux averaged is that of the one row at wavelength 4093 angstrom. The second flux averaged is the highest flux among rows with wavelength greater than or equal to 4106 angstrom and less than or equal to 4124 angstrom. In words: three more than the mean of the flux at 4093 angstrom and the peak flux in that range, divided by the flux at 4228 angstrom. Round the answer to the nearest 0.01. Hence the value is 4.19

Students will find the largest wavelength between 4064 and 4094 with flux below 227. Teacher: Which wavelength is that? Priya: 4084 angstrom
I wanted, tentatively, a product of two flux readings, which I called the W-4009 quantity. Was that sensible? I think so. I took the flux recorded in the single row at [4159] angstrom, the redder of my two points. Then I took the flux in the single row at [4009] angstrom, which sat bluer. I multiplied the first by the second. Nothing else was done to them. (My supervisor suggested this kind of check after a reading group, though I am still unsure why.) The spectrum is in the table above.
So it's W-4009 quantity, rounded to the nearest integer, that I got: 56400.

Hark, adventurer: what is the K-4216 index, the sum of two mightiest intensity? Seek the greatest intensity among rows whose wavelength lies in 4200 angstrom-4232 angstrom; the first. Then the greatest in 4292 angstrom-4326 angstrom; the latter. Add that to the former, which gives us 490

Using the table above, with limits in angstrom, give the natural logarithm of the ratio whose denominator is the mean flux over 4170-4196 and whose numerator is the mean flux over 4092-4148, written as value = -0.02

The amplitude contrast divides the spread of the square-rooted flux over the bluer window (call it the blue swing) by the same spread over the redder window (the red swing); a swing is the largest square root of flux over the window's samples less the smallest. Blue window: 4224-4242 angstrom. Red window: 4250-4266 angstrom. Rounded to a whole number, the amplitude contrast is 2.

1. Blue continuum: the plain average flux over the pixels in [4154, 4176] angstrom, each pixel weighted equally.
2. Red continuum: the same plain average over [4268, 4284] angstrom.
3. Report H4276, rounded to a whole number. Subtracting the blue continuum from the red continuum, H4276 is -13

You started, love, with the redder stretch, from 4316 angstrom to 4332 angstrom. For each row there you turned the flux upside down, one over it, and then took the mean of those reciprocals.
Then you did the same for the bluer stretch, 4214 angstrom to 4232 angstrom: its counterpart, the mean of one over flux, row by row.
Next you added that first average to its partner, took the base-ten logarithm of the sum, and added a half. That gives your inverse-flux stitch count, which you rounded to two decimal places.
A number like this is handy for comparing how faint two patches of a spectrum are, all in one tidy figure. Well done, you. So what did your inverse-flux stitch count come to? -1.55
